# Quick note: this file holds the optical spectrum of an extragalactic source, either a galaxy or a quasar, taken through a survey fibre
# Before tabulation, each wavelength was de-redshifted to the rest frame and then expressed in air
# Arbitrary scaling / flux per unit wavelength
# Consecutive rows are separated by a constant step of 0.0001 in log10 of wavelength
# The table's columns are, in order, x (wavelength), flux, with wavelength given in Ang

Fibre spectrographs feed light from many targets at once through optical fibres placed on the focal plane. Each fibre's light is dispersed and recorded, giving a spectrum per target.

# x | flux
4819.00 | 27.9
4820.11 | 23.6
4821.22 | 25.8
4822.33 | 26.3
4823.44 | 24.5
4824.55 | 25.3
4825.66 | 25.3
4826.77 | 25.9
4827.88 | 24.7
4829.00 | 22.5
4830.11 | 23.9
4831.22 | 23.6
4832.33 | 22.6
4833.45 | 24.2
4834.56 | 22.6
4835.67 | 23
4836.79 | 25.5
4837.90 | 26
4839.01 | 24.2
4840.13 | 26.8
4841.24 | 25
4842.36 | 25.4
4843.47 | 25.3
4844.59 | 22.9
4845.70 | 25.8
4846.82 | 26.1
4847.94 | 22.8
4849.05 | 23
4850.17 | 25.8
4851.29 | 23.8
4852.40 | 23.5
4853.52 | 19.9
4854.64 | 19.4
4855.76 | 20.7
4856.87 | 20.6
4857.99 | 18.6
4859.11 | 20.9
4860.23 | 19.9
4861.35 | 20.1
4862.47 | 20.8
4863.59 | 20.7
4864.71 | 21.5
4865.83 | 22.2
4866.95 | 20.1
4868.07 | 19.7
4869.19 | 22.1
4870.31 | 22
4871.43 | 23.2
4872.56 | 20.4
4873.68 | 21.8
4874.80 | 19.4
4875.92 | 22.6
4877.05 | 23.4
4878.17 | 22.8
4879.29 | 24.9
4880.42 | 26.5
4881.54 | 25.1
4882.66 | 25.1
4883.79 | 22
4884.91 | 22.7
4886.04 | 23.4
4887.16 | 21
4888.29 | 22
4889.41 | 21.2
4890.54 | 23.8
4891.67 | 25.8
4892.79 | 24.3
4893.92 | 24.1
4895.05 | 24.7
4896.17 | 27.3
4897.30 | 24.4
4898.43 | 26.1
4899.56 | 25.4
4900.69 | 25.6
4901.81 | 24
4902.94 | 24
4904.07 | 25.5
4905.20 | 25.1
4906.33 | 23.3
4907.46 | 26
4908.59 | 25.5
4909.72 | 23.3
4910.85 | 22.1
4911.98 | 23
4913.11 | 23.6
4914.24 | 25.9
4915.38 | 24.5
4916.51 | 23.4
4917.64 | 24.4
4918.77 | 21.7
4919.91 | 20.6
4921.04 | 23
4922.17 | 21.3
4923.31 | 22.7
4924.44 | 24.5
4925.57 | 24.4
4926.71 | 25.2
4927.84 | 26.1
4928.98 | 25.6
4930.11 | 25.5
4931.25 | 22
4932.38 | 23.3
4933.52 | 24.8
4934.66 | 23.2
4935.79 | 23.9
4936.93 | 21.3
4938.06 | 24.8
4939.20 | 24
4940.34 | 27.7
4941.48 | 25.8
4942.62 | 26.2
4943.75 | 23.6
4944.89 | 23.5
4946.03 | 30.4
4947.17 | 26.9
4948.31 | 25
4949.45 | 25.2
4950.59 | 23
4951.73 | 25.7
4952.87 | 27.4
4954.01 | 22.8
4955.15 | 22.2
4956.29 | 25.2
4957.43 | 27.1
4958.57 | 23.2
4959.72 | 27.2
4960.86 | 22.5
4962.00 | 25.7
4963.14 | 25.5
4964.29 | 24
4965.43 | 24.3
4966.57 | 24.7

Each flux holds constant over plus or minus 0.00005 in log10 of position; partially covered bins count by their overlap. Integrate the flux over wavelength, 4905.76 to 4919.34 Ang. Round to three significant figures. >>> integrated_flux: 324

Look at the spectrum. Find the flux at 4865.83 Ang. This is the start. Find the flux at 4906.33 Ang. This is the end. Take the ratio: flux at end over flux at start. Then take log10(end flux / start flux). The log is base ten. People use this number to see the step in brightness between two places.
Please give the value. 0.021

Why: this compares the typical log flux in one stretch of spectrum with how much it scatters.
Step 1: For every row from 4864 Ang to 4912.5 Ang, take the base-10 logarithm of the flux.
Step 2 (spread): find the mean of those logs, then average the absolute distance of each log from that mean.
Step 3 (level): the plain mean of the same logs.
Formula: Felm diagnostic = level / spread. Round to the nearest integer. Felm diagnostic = 46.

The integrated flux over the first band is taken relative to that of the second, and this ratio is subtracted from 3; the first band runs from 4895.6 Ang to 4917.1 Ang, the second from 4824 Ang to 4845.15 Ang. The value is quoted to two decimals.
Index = 1.98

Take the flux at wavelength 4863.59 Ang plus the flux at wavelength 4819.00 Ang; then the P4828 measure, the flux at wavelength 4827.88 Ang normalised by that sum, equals 0.51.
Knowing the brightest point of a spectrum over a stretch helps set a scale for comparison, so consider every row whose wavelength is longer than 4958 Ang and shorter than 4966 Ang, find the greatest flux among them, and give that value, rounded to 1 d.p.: 27.2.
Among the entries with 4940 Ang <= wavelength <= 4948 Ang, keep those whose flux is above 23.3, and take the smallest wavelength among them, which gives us 4940.34 Ang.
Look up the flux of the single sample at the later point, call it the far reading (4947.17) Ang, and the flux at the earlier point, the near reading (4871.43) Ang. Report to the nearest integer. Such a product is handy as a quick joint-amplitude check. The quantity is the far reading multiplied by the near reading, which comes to 624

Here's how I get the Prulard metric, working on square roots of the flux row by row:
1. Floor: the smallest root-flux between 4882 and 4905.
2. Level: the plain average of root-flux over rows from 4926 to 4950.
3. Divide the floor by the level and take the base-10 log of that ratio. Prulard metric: -0.037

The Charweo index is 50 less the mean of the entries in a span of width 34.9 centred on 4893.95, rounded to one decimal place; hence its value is 25.8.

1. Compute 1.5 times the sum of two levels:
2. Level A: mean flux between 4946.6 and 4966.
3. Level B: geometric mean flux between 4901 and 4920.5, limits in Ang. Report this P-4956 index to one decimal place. 73.1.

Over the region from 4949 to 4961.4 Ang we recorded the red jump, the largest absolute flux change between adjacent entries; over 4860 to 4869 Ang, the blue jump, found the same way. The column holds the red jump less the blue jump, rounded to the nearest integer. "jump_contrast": 3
